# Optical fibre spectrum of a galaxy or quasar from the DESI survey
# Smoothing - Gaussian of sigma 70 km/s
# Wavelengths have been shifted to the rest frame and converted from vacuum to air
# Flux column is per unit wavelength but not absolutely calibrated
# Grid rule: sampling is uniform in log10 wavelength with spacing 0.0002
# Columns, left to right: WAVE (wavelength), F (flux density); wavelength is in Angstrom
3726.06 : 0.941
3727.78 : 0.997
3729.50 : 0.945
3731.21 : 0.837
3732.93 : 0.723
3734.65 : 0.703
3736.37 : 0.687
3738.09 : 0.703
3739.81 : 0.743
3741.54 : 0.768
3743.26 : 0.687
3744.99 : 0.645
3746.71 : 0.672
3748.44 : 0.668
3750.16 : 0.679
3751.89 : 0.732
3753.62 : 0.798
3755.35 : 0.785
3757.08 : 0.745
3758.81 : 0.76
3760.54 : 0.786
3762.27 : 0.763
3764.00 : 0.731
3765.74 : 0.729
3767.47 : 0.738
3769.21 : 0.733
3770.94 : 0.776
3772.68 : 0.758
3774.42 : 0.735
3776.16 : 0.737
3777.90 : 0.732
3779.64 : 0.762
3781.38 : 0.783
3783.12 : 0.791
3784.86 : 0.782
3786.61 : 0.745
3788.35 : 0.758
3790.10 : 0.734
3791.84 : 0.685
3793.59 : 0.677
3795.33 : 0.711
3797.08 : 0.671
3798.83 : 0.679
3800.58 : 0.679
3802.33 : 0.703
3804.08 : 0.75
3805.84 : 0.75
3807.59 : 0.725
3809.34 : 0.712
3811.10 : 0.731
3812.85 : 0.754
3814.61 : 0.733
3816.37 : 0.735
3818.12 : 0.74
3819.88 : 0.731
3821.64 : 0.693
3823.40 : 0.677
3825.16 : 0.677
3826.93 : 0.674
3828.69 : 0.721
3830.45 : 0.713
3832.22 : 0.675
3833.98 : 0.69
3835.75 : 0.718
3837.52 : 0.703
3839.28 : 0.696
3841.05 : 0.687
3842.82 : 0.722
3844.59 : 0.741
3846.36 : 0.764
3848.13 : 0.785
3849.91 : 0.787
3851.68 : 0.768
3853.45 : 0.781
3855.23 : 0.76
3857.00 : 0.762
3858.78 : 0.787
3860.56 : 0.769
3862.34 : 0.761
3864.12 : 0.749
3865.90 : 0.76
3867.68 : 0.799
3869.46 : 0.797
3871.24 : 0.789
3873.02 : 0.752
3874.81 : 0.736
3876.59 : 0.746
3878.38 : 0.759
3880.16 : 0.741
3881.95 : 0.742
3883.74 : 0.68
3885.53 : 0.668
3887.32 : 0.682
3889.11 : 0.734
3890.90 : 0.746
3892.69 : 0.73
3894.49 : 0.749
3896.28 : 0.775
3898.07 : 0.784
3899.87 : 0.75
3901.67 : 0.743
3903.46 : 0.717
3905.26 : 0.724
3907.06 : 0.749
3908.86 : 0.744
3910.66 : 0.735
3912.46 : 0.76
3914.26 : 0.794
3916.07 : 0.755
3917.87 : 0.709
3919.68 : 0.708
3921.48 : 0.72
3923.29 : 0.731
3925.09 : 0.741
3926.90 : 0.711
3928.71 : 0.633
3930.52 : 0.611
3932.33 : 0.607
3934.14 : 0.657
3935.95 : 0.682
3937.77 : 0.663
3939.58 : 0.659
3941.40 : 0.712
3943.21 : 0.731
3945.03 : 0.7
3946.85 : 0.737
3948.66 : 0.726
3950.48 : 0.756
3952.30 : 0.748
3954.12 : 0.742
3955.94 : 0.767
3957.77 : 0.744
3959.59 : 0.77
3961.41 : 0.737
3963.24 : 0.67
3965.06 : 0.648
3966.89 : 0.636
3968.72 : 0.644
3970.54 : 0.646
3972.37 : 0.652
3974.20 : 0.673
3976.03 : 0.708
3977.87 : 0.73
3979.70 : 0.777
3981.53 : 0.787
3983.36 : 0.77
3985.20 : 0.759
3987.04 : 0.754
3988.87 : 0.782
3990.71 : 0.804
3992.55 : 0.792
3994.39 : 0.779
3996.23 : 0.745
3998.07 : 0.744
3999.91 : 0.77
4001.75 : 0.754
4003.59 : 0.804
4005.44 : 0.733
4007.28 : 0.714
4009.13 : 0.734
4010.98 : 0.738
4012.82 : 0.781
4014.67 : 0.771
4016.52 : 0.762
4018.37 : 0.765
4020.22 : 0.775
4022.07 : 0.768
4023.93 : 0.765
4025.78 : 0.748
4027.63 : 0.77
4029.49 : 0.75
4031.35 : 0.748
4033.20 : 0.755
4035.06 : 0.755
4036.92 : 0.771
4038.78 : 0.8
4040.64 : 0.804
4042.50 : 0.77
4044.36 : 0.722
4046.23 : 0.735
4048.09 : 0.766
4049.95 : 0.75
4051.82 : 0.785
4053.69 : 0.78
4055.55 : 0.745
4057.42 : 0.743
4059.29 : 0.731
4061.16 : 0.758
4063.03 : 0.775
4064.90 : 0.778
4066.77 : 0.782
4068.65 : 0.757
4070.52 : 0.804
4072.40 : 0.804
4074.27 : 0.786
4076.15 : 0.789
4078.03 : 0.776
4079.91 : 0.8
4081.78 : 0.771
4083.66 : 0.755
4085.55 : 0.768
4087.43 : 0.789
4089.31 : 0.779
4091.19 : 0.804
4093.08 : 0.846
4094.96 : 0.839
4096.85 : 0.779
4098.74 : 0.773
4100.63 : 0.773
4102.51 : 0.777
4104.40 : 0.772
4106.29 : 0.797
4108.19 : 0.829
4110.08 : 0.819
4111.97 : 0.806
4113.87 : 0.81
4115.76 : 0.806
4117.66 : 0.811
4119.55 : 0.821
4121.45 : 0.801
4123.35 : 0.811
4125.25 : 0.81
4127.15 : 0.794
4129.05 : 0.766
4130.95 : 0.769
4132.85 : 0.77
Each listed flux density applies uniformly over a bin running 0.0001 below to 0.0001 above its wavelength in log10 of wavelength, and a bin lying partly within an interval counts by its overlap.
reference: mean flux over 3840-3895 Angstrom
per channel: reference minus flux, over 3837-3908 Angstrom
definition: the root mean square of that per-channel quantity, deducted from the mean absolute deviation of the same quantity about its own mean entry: -0.008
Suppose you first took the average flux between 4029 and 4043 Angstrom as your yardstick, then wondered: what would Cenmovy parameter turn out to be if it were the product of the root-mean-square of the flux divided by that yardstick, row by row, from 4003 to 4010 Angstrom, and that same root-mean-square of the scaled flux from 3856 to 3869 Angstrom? 0.97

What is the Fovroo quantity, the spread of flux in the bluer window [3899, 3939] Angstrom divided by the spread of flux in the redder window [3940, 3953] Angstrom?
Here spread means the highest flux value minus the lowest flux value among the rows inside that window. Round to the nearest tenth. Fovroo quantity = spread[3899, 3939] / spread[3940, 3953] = 3.3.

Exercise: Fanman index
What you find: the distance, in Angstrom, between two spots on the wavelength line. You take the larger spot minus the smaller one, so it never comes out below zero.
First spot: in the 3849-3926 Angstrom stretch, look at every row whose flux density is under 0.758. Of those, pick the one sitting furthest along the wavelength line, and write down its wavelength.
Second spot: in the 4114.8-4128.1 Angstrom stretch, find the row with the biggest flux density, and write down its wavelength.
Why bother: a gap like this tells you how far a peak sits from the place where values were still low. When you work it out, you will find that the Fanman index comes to 194.5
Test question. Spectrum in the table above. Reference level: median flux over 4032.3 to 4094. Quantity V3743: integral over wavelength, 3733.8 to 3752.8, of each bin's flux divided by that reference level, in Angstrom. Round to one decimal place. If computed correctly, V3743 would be 17.1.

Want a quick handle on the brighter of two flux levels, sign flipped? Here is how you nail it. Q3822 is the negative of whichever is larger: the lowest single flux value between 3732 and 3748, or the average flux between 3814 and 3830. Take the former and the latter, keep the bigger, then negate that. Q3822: -0.709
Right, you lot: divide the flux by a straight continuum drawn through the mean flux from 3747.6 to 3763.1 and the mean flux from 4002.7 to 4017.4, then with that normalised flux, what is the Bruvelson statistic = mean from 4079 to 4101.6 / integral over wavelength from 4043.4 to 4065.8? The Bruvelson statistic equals 0.0466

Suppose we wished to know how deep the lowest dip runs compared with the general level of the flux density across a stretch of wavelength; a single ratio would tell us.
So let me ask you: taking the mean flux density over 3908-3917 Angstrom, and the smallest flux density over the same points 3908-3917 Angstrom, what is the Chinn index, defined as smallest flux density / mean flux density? 0.970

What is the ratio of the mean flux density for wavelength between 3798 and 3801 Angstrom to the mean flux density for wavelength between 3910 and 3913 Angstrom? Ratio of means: 0.91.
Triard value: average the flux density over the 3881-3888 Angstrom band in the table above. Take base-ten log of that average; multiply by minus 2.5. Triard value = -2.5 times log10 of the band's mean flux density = 0.398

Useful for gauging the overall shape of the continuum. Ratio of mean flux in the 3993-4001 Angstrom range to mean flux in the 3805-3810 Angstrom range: 1.04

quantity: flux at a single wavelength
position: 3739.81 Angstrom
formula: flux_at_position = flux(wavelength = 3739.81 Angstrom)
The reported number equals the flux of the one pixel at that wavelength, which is 0.743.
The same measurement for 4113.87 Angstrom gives 0.81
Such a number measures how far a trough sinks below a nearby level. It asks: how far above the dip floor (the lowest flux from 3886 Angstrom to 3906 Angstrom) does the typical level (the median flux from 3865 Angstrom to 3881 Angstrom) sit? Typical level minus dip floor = 0.077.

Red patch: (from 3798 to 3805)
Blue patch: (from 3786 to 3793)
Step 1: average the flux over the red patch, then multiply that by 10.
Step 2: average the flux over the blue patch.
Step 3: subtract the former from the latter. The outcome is -6.30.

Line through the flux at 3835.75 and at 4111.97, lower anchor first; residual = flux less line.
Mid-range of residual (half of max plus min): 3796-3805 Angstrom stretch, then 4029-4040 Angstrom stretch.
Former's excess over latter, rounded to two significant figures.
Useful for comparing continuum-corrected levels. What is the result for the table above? 0.011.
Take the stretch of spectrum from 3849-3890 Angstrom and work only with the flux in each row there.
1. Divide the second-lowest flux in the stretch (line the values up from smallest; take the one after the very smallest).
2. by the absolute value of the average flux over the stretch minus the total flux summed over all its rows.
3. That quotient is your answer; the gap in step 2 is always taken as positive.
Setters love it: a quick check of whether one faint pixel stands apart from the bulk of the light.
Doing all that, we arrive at 0.0411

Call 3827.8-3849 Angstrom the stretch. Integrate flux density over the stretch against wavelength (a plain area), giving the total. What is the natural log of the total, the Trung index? 2.72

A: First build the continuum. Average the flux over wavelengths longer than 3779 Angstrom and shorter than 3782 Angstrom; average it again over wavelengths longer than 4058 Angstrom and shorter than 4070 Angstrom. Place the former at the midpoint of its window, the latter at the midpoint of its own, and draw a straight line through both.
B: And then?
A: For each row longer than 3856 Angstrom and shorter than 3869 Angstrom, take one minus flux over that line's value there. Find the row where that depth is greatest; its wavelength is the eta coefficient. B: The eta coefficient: 3864.12 Angstrom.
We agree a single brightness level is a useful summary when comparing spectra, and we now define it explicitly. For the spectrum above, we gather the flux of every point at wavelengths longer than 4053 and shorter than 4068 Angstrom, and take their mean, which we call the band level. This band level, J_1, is 0.76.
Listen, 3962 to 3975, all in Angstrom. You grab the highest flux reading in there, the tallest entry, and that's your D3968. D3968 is 0.673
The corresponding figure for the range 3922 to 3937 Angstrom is 0.741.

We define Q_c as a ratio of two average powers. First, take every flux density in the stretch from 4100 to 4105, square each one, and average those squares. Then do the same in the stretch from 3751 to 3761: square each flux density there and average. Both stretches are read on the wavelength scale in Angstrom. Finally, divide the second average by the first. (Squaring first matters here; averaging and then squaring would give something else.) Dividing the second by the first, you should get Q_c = 0.98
